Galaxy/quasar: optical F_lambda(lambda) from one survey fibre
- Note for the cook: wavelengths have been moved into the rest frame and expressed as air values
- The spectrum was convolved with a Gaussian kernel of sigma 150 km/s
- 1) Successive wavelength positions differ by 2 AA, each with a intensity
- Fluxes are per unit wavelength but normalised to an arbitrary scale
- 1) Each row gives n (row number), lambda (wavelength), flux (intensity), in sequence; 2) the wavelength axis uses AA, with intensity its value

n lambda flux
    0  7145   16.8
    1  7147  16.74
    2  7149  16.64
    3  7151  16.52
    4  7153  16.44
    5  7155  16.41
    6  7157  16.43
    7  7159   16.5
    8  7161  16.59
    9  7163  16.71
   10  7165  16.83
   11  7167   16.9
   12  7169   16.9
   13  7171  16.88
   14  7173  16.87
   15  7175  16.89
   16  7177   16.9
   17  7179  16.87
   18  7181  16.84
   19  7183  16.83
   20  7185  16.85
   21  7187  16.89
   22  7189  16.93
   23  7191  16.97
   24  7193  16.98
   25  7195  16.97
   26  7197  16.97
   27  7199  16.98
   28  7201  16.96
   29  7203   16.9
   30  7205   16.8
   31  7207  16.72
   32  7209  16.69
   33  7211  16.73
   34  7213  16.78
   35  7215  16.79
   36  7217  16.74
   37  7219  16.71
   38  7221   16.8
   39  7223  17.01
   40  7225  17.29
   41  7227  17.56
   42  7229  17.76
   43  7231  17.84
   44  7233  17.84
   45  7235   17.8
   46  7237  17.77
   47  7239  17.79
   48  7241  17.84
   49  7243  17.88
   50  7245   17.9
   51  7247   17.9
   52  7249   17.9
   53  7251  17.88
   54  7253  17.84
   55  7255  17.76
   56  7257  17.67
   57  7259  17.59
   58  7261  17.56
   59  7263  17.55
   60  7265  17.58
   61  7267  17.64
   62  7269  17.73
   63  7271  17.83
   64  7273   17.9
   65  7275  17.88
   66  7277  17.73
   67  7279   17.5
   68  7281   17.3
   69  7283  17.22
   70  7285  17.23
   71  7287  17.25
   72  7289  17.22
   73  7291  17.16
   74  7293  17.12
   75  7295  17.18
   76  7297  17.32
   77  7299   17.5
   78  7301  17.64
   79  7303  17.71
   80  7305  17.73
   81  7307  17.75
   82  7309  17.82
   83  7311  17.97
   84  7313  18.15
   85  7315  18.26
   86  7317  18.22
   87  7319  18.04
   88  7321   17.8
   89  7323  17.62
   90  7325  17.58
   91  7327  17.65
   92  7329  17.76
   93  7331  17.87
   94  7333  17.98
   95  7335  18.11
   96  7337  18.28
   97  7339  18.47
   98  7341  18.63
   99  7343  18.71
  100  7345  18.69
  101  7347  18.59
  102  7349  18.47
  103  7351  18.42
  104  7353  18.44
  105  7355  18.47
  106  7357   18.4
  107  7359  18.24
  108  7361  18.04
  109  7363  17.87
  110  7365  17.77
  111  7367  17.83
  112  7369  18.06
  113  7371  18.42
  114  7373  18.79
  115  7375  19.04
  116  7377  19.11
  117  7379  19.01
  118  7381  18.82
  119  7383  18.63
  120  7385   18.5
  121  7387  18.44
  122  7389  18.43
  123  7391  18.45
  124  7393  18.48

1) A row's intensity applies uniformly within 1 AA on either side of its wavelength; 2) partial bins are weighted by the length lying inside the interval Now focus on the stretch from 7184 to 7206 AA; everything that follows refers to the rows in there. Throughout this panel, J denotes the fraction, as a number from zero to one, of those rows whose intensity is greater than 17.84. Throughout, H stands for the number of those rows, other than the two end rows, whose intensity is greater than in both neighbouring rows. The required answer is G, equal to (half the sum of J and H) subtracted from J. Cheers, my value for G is -1.00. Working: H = 2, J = 0.0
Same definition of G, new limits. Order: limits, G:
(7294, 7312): 0.06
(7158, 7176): 0.00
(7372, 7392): 0.00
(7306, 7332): -0.27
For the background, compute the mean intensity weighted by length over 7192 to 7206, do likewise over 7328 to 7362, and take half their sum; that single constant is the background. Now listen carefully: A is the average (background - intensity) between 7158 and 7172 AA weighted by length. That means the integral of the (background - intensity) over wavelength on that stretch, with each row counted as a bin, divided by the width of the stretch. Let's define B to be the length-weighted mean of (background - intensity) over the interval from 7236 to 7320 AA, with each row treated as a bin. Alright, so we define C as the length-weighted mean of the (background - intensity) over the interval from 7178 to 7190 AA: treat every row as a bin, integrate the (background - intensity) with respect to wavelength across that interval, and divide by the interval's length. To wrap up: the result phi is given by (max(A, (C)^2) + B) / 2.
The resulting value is 0.41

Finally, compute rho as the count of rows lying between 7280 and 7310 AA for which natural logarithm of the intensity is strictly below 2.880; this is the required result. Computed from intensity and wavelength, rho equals 14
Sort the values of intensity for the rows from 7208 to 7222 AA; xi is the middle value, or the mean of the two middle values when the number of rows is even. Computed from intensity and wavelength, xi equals 16.7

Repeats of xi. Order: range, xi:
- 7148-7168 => 16.6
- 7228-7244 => 17.8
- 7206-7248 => 17.6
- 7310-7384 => 18.3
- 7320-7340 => 17.8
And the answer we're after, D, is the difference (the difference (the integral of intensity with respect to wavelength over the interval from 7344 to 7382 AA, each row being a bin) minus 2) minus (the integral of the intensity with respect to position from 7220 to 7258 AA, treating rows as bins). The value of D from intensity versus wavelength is 27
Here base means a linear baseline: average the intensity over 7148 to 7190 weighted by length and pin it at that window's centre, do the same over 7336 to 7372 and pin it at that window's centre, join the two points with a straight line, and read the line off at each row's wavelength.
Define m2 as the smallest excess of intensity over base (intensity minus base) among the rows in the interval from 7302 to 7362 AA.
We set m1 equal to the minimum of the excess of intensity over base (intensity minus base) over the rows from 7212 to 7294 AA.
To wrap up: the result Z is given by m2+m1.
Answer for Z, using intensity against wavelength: -1.2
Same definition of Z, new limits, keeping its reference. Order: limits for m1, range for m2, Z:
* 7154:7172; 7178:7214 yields -0.6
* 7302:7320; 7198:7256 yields -0.6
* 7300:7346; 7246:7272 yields -0.5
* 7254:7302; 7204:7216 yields -1.1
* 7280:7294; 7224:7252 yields -0.6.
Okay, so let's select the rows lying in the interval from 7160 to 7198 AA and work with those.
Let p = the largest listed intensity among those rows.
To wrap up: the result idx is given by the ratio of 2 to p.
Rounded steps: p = 16.98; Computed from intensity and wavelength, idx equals 0.118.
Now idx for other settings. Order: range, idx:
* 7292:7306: 0.113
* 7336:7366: 0.107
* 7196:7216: 0.118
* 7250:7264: 0.112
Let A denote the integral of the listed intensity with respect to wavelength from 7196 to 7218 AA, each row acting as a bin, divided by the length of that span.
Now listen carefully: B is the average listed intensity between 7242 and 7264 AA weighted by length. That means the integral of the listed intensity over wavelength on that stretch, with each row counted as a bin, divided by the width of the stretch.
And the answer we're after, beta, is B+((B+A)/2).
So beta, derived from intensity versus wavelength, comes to 35.1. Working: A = 16.8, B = 17.8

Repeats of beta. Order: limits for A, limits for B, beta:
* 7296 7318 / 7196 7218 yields 34.1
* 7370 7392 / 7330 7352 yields 36.9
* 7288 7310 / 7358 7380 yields 36.3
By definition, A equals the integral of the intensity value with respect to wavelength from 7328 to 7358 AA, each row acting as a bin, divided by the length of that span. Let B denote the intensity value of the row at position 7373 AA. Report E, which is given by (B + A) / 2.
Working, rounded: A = 18.4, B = 18.79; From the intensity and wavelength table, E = 18.6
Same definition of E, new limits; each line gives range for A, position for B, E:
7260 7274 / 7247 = 17.8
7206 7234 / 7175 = 17.0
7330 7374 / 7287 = 17.8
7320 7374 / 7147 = 17.5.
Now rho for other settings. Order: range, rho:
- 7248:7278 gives 9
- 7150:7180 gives 15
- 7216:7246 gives 10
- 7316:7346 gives 5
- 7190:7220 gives 15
